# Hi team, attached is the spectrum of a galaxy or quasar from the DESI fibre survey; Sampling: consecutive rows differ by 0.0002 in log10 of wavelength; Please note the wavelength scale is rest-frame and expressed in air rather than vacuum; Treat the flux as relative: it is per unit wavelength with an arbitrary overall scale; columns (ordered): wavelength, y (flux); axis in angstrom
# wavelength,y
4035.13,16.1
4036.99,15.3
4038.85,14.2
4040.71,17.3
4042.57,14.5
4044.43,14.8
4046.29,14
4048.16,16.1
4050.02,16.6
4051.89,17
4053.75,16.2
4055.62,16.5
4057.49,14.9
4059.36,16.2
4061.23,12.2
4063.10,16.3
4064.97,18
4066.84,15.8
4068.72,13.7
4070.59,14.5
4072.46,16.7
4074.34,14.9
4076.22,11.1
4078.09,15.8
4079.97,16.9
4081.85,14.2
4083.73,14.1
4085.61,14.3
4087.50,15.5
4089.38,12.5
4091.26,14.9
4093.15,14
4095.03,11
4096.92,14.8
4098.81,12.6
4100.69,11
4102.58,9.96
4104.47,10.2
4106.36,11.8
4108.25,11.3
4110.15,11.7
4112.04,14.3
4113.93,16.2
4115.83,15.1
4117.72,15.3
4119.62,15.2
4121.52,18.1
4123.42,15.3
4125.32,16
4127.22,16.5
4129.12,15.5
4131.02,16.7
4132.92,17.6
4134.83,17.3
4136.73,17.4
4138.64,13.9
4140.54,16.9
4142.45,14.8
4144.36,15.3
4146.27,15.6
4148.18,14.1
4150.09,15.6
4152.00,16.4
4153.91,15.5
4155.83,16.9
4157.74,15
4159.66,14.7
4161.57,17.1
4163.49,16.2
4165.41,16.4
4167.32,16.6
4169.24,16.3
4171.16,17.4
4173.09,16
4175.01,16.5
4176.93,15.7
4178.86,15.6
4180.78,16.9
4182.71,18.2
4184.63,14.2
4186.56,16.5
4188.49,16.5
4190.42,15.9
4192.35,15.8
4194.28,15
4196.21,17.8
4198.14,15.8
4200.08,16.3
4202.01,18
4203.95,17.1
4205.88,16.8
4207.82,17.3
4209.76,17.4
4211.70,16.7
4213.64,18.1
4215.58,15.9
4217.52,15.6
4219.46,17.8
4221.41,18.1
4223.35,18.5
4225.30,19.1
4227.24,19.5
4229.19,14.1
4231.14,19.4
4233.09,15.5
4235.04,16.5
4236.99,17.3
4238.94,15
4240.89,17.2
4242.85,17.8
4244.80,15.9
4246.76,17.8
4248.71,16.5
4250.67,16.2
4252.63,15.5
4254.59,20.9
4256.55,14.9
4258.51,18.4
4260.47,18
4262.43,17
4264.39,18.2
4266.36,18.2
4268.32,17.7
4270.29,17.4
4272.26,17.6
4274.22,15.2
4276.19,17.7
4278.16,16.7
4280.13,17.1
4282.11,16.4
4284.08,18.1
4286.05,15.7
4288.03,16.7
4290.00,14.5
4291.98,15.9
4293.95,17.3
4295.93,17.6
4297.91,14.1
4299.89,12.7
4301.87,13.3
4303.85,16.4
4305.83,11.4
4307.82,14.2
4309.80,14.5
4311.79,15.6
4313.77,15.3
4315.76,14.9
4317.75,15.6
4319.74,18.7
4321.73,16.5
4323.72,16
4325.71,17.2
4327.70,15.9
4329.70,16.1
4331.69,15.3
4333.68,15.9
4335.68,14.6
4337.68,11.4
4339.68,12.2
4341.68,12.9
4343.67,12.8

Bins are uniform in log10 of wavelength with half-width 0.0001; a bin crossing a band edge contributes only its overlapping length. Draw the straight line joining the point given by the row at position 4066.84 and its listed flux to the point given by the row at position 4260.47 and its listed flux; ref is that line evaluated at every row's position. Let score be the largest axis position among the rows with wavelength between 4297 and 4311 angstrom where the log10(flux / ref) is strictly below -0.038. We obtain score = 4309.80 angstrom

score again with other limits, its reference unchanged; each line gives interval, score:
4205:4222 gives 4217.52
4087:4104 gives 4102.58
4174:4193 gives 4184.63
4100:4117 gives 4112.04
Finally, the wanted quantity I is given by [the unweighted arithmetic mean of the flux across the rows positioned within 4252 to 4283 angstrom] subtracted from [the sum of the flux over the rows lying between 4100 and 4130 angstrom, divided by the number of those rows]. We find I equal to -3.3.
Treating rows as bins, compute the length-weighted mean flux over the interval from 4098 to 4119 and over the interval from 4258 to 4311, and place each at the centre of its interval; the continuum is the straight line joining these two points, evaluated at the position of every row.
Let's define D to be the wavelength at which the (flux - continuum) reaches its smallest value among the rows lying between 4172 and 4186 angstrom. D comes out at 4184.63 angstrom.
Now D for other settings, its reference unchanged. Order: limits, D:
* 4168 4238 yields 4229.19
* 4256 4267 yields 4256.55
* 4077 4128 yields 4102.58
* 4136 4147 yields 4138.64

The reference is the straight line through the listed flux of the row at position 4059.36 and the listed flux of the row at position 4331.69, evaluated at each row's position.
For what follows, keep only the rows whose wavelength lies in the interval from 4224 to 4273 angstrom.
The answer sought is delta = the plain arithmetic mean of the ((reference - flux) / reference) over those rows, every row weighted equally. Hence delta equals -0.11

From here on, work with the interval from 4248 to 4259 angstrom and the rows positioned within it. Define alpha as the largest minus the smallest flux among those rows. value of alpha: 6.0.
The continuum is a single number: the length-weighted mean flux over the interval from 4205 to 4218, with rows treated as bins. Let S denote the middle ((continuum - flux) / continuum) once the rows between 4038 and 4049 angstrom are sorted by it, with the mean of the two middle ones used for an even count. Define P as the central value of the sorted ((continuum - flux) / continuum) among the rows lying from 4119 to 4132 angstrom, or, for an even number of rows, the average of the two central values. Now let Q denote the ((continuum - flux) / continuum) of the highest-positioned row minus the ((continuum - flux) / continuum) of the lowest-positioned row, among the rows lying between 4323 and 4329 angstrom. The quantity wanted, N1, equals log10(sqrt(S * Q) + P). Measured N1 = -1.10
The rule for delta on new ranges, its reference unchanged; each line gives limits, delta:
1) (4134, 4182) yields -0.01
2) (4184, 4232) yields -0.08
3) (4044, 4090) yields 0.06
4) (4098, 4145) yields 0.08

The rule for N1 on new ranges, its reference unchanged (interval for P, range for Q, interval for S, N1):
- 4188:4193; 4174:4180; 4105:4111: -0.73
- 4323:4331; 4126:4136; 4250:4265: -1.04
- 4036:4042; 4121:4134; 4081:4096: -0.79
